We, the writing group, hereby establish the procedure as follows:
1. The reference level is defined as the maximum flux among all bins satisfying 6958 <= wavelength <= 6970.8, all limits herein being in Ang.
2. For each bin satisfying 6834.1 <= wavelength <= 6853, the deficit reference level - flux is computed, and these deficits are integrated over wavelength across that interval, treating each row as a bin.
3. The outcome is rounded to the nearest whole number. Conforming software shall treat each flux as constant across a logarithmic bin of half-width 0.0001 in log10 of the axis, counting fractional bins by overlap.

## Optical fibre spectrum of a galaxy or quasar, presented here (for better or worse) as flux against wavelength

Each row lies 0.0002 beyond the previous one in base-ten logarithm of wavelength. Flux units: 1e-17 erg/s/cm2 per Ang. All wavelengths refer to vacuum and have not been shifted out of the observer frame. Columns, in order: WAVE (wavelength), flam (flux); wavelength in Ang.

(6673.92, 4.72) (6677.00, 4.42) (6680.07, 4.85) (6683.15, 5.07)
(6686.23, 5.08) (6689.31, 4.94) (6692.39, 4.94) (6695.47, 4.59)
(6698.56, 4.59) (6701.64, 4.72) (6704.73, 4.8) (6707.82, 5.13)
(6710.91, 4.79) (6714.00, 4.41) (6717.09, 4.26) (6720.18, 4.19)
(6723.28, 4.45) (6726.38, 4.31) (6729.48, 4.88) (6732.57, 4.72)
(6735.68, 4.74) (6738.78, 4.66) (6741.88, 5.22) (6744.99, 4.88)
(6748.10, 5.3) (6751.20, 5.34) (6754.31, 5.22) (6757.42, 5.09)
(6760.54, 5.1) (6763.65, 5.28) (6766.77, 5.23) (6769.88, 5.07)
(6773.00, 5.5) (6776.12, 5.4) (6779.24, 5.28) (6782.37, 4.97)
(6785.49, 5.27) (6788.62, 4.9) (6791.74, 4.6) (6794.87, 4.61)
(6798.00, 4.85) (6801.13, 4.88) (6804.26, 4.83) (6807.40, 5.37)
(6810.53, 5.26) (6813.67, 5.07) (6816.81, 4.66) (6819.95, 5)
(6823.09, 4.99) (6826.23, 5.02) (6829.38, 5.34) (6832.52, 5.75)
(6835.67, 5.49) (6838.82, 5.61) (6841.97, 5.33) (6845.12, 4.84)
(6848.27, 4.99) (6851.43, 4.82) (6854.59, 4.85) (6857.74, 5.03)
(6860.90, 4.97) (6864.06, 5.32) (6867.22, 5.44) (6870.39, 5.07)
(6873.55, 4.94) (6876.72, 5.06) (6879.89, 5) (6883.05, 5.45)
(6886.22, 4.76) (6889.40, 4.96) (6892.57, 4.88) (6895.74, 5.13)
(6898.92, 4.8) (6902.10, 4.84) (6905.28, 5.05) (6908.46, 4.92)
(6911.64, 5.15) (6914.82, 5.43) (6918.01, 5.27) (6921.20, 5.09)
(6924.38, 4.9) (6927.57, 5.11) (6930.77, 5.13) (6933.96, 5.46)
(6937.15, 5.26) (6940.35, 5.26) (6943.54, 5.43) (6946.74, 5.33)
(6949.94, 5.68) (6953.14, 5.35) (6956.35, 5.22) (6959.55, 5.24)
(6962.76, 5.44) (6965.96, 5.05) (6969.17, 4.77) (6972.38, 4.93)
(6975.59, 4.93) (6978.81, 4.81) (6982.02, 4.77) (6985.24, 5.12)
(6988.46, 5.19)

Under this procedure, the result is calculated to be 5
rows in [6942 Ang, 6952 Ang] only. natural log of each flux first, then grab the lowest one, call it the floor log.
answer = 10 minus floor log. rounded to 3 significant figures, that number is 8.33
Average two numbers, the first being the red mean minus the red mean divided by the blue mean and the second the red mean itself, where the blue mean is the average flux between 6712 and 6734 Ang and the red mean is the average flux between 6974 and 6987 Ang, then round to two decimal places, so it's 4.36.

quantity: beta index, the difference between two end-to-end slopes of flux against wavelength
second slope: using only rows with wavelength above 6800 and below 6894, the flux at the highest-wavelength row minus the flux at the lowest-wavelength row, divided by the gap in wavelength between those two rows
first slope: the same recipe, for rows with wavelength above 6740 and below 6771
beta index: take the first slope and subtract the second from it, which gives -0.0054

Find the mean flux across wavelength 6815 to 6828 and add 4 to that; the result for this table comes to 8.9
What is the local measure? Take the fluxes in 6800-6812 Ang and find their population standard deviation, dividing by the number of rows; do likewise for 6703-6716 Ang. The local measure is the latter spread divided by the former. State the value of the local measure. 1.09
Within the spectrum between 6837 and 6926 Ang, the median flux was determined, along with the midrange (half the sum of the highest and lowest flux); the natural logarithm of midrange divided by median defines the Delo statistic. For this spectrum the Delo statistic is 0.033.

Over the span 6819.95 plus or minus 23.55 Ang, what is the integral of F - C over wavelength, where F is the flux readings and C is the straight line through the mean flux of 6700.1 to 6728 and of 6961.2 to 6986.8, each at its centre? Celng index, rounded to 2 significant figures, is 20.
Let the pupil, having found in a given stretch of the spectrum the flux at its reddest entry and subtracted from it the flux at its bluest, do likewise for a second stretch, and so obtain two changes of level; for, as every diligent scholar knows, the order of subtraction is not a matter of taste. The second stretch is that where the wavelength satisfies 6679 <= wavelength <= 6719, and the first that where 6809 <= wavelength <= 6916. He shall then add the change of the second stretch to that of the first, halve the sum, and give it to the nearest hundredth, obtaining -0.21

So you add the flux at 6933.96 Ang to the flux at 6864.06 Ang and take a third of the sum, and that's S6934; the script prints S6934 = 3.6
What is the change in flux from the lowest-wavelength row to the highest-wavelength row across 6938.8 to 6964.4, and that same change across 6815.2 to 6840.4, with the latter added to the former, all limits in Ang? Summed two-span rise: 1.13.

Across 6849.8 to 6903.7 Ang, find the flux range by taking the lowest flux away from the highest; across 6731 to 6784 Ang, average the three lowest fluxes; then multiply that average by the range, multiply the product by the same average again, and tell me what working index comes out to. 15.3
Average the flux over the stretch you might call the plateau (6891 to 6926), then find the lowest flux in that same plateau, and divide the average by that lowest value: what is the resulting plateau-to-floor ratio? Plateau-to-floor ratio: 1.05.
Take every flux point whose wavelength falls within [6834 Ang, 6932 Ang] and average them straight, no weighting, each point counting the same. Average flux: 5.08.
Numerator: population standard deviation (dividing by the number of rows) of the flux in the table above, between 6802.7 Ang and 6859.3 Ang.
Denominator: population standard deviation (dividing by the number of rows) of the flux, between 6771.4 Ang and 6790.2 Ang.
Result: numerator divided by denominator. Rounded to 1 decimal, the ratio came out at 1.4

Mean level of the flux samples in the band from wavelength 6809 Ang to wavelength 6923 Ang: 5.10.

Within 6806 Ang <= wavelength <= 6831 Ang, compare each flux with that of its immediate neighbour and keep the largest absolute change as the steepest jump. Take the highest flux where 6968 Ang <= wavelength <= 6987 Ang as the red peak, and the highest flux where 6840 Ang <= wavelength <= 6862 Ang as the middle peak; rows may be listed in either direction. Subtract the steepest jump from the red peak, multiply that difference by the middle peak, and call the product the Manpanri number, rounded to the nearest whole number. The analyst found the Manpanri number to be 25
